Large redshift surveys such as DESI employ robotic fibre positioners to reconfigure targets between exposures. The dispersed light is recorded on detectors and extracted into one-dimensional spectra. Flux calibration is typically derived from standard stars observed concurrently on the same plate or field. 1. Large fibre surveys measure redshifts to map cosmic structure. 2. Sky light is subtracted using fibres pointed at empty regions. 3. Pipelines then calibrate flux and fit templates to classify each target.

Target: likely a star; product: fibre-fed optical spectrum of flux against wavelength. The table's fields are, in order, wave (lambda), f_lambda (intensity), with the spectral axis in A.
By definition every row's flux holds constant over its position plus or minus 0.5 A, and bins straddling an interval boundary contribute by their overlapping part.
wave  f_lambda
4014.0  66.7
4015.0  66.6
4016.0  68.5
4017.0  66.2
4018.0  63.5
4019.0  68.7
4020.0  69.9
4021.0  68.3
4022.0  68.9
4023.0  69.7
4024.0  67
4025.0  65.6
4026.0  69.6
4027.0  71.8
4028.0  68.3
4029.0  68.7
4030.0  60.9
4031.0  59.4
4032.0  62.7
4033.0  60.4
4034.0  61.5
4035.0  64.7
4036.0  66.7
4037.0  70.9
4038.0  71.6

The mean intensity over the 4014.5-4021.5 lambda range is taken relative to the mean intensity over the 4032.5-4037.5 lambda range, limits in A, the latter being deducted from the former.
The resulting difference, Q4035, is 2.5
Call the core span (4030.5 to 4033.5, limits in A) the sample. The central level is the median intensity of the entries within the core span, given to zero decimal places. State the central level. 60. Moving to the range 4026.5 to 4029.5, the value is 69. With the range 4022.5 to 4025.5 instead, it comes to 67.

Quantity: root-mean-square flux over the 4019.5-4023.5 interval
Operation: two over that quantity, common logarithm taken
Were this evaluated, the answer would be -1.54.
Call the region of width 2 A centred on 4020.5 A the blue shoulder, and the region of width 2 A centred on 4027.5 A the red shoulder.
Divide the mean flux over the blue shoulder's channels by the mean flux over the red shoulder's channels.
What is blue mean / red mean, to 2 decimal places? 0.99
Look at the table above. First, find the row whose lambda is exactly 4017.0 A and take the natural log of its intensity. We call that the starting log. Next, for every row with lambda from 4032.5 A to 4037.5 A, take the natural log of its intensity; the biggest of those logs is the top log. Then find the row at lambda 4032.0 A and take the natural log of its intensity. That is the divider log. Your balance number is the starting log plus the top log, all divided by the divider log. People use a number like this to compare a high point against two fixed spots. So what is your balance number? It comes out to 2.043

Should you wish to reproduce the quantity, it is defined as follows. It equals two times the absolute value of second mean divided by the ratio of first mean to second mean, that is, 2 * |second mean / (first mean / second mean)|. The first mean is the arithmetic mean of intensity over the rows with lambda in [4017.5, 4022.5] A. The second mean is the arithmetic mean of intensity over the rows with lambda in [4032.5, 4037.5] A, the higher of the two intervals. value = 124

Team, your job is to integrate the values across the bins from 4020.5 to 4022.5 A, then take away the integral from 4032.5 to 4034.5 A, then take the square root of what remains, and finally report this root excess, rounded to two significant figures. 3.9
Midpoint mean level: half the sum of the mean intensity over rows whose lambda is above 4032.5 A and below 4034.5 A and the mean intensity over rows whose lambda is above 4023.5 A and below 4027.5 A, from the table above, 64.7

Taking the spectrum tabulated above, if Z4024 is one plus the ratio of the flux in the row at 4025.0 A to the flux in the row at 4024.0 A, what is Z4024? 1.979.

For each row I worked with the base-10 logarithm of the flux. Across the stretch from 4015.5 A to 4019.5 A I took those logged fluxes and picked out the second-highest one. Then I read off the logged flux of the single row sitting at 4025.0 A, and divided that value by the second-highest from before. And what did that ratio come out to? 0.99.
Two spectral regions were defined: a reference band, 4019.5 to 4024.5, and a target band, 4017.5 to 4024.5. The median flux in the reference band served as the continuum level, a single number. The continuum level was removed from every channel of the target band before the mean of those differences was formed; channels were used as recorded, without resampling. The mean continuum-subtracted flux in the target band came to -1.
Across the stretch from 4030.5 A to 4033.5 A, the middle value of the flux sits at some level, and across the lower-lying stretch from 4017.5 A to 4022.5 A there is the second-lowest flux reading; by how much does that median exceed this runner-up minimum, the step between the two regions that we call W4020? -7.9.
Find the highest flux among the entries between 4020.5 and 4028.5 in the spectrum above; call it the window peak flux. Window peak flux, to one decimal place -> 71.8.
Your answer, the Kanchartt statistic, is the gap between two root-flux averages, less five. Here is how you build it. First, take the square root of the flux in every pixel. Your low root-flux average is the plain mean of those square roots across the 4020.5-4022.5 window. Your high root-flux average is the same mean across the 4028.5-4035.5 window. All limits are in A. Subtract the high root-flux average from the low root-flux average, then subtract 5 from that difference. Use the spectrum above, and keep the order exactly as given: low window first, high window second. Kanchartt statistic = -4.63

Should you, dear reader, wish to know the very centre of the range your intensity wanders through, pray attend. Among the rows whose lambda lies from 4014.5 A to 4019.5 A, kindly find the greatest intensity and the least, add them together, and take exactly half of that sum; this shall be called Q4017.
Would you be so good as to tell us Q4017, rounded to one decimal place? 66.1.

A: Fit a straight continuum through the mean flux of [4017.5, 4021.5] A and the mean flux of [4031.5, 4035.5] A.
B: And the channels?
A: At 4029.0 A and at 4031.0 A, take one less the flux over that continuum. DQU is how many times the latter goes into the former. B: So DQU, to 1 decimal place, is -1.2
